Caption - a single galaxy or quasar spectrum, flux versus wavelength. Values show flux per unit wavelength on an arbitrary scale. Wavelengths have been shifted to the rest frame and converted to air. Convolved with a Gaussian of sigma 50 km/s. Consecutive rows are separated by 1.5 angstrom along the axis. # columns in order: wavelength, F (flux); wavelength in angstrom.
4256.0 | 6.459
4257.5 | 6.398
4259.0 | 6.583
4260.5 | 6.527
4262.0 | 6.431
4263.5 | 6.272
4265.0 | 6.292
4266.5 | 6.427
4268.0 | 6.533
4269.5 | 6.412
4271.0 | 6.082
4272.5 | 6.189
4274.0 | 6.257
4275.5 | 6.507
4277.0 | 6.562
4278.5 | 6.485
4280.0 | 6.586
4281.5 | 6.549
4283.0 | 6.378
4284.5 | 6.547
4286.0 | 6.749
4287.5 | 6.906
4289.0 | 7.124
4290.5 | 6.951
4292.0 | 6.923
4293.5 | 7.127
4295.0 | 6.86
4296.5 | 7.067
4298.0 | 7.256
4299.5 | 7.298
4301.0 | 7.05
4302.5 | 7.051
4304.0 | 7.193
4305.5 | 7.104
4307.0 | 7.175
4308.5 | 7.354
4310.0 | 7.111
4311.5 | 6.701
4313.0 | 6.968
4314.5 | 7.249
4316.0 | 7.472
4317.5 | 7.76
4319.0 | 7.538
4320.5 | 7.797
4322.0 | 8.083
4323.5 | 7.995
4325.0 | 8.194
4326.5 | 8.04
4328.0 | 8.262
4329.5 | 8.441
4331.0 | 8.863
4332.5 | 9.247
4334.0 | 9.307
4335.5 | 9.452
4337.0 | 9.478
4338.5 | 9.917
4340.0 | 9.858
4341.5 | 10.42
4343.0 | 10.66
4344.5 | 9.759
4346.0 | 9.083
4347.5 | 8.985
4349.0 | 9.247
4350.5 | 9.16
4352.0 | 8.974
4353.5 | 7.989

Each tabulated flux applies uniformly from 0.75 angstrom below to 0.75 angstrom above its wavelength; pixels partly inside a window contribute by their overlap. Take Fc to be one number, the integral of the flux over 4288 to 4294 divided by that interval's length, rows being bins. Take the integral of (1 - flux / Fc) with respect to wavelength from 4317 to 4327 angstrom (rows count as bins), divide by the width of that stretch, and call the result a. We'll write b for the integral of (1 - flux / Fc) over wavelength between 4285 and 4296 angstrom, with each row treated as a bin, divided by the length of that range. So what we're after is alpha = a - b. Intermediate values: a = -0.13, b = 0.01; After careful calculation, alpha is -0.14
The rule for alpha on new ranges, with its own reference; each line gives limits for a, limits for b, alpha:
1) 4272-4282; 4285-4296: 0.07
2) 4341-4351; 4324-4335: -0.14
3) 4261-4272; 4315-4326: 0.21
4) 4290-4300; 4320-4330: 0.15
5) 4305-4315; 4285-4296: -0.02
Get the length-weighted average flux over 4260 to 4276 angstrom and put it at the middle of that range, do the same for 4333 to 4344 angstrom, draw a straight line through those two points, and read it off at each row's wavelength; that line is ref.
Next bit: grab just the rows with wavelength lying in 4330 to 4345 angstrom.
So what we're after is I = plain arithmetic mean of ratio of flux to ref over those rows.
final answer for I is 0.99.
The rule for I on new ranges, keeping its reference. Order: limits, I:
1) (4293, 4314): 0.88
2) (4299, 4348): 0.90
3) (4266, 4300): 0.94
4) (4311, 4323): 0.85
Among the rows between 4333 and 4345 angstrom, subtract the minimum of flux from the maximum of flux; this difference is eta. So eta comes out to 1.4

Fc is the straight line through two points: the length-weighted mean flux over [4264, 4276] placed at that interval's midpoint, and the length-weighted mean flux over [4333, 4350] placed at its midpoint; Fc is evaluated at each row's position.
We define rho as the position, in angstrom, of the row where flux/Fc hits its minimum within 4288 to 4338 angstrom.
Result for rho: 4311.5 angstrom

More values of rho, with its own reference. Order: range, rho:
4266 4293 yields 4283.0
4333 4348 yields 4347.5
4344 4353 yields 4352.0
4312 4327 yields 4313.0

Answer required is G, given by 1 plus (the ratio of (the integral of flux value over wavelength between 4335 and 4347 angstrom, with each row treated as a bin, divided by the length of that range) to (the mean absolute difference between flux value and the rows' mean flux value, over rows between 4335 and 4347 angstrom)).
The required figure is 26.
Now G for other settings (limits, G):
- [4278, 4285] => 106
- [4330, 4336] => 53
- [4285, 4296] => 69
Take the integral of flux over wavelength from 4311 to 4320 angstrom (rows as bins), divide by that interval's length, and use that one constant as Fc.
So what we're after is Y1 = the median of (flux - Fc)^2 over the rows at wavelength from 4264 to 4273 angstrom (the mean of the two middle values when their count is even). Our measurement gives 0.9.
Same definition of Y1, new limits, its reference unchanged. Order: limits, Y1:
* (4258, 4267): 0.8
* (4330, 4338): 4.0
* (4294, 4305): 0.1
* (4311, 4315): 0.1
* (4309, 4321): 0.1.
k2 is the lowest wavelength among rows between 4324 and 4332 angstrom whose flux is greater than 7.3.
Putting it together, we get 4325.0 angstrom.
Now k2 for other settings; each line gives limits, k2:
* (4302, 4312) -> 4308.5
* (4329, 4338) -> 4329.5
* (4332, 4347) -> 4332.5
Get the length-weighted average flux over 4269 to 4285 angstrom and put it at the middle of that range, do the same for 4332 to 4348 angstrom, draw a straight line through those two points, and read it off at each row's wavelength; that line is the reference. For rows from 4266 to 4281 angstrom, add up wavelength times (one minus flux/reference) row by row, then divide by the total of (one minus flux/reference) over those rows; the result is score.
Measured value 4269.3 angstrom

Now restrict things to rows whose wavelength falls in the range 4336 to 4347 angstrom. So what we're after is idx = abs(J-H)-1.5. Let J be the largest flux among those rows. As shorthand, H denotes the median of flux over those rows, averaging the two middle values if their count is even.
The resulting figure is -0.7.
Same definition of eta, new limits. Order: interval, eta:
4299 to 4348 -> 4.0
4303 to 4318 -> 1.1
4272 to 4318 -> 1.6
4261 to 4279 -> 0.5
